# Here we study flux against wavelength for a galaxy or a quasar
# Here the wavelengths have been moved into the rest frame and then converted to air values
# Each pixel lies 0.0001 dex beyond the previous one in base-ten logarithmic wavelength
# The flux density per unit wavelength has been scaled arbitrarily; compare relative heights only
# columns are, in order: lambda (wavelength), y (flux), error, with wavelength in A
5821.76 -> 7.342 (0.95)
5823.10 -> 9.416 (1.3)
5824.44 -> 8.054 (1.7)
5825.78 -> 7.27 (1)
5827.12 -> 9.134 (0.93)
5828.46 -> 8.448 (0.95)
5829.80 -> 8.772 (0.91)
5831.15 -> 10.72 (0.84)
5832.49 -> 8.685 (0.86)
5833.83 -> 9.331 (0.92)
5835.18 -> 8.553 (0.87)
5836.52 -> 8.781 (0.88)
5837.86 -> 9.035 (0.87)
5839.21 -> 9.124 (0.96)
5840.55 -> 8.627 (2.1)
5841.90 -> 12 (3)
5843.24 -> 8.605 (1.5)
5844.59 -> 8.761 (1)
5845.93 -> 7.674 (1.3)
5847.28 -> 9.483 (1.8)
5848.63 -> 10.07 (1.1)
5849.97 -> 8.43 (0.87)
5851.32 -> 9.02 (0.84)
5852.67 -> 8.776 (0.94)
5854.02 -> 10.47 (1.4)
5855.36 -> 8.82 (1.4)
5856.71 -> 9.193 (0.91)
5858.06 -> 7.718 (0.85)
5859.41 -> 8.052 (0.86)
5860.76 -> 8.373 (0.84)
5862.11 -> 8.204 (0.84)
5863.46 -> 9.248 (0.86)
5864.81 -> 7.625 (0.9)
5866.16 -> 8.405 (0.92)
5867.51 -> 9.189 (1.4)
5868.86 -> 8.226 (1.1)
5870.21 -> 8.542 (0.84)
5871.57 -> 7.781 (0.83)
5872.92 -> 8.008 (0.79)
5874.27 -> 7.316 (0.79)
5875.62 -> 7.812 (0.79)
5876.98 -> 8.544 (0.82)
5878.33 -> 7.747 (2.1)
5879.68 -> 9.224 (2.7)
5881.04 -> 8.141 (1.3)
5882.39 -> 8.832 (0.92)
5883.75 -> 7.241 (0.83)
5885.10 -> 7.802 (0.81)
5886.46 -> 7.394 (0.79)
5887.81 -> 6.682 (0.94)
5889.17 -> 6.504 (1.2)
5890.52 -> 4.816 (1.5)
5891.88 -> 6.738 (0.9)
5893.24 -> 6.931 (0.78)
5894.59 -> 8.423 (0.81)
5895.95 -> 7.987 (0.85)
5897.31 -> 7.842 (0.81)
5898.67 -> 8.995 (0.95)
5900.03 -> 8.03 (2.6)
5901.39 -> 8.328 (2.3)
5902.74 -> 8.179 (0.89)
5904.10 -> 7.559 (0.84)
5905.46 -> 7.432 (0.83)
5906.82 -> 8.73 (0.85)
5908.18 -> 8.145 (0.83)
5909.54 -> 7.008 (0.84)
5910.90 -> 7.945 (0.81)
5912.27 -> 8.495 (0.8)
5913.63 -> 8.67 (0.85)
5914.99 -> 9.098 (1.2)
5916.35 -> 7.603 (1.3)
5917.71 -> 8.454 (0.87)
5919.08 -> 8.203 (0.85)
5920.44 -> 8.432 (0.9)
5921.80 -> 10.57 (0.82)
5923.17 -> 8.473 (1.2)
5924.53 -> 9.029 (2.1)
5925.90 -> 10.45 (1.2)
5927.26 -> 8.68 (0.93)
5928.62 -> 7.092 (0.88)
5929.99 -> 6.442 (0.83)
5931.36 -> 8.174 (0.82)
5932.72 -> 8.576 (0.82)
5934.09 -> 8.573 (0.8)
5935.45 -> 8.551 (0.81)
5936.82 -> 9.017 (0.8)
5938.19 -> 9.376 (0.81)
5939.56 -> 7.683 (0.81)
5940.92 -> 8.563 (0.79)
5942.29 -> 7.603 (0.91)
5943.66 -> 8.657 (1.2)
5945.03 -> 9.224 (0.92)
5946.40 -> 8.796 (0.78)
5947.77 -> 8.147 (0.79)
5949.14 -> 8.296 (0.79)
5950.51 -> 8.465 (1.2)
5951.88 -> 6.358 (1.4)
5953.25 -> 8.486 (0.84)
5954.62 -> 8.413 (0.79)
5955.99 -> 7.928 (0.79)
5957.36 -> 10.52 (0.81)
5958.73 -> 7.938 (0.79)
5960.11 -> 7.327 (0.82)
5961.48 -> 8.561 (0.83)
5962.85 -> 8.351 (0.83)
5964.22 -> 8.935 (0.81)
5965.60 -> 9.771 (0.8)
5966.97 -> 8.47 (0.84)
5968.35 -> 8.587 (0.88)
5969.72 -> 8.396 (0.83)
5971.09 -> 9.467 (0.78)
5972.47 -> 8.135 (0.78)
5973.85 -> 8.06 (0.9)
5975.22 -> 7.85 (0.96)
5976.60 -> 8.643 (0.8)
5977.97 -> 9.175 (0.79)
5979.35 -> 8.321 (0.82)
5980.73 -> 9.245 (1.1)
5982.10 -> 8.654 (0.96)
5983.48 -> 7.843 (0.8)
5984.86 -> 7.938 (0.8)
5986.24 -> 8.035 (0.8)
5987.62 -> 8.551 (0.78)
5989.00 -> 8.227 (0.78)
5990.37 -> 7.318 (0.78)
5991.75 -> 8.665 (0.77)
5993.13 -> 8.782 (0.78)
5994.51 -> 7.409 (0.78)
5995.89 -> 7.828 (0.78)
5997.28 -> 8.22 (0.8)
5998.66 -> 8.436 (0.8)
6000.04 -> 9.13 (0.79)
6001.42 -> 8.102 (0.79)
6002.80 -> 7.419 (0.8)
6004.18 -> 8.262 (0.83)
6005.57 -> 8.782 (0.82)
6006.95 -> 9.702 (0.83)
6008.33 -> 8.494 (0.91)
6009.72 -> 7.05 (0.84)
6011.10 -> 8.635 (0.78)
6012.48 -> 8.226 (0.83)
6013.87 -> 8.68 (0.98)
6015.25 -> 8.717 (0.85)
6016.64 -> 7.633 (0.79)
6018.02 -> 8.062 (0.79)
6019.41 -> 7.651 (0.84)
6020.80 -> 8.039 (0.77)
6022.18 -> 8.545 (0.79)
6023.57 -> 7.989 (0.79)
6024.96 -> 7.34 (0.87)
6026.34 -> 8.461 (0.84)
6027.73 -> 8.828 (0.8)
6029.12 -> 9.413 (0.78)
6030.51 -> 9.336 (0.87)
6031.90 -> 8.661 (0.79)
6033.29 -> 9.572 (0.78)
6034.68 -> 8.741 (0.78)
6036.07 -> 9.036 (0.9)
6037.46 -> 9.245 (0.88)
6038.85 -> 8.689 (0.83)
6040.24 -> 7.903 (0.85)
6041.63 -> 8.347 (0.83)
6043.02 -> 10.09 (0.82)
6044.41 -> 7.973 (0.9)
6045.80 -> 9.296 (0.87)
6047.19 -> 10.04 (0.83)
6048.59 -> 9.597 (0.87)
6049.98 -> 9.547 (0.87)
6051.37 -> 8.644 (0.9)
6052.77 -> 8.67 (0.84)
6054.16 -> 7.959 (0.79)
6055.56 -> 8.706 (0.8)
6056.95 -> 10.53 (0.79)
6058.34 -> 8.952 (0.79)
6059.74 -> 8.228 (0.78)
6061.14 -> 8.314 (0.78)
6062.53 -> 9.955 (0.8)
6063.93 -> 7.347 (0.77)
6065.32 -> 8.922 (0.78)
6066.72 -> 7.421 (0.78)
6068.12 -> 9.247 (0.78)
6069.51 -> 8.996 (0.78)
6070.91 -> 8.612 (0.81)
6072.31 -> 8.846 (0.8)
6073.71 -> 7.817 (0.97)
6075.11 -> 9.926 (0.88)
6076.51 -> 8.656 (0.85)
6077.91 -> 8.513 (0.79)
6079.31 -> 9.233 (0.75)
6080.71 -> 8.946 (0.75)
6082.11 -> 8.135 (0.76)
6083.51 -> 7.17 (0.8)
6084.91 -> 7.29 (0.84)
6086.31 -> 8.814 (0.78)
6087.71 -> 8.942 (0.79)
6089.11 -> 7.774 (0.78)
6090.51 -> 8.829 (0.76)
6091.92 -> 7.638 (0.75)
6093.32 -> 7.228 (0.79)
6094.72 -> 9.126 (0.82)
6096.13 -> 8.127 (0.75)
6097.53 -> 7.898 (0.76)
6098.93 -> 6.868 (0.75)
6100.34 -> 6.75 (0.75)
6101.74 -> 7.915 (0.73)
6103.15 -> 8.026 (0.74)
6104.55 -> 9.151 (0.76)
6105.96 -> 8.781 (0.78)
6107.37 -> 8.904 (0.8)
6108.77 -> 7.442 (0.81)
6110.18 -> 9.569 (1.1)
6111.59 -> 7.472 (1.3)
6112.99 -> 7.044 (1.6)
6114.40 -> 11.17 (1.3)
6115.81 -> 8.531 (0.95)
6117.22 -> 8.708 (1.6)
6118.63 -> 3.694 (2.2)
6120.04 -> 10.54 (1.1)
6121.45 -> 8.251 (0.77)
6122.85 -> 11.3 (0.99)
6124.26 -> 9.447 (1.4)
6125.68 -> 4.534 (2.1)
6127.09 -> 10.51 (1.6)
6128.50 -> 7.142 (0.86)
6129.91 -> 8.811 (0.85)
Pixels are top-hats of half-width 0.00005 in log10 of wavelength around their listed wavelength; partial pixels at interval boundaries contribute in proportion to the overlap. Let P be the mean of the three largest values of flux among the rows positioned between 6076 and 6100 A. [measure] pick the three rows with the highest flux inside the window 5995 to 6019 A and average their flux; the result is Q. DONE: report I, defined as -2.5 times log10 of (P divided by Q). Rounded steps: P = 9.1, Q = 9.2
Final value 0.01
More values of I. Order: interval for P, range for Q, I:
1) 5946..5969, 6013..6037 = -0.03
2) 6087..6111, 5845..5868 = 0.08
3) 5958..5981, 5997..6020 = -0.03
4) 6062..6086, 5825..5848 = 0.11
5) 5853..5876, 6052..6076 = 0.05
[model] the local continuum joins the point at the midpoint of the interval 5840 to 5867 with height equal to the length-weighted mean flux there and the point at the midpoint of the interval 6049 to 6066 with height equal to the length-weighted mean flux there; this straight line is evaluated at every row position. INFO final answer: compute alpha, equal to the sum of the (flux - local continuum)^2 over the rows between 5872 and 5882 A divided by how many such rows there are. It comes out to 0.91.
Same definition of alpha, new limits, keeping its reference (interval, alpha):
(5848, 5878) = 0.69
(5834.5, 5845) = 1.26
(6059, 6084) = 0.67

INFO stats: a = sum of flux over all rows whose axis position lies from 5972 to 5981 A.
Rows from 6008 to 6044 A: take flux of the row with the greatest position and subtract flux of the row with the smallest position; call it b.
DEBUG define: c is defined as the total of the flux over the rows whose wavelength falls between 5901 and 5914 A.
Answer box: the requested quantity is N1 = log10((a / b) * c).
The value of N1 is 3.5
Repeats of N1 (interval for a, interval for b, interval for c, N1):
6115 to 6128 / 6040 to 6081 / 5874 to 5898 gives 4.0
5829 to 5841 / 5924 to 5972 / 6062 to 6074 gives 4.2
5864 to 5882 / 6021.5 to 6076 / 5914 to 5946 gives 4.2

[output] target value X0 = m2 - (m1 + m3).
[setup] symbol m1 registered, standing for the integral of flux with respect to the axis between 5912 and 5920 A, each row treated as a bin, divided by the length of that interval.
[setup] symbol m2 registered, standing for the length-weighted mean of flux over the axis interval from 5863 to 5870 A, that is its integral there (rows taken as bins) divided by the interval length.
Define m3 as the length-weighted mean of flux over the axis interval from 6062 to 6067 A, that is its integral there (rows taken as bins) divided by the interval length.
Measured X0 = -8.3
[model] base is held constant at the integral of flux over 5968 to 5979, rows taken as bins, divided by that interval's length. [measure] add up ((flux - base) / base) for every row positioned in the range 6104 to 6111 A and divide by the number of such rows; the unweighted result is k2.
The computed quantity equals 0.03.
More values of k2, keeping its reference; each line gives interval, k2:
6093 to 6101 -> -0.10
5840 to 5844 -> 0.14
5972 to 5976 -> -0.06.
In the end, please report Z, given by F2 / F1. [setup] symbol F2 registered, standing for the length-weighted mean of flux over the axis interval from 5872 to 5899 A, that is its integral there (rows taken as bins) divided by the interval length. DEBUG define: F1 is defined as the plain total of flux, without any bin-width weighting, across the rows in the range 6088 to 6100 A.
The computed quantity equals 0.120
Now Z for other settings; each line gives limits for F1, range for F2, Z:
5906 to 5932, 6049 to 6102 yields 0.053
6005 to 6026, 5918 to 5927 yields 0.074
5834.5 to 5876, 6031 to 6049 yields 0.033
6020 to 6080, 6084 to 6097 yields 0.022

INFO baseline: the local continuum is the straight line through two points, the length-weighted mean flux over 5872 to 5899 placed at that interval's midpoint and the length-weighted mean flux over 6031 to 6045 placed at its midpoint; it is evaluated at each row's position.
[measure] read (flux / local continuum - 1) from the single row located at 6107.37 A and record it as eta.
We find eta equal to -0.05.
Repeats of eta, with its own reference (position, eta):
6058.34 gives -0.01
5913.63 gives 0.10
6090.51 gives -0.05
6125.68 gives -0.52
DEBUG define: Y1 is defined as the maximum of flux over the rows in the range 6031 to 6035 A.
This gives 9.572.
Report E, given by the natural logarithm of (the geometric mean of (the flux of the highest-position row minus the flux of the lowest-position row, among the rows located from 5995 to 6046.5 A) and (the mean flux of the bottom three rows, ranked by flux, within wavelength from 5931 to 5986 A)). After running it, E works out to 1.2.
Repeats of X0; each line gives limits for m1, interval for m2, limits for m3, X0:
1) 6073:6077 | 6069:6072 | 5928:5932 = -7.2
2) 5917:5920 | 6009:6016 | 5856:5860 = -8.4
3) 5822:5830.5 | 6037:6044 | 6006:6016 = -8.2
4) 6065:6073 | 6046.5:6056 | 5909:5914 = -7.6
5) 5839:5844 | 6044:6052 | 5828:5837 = -9.4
